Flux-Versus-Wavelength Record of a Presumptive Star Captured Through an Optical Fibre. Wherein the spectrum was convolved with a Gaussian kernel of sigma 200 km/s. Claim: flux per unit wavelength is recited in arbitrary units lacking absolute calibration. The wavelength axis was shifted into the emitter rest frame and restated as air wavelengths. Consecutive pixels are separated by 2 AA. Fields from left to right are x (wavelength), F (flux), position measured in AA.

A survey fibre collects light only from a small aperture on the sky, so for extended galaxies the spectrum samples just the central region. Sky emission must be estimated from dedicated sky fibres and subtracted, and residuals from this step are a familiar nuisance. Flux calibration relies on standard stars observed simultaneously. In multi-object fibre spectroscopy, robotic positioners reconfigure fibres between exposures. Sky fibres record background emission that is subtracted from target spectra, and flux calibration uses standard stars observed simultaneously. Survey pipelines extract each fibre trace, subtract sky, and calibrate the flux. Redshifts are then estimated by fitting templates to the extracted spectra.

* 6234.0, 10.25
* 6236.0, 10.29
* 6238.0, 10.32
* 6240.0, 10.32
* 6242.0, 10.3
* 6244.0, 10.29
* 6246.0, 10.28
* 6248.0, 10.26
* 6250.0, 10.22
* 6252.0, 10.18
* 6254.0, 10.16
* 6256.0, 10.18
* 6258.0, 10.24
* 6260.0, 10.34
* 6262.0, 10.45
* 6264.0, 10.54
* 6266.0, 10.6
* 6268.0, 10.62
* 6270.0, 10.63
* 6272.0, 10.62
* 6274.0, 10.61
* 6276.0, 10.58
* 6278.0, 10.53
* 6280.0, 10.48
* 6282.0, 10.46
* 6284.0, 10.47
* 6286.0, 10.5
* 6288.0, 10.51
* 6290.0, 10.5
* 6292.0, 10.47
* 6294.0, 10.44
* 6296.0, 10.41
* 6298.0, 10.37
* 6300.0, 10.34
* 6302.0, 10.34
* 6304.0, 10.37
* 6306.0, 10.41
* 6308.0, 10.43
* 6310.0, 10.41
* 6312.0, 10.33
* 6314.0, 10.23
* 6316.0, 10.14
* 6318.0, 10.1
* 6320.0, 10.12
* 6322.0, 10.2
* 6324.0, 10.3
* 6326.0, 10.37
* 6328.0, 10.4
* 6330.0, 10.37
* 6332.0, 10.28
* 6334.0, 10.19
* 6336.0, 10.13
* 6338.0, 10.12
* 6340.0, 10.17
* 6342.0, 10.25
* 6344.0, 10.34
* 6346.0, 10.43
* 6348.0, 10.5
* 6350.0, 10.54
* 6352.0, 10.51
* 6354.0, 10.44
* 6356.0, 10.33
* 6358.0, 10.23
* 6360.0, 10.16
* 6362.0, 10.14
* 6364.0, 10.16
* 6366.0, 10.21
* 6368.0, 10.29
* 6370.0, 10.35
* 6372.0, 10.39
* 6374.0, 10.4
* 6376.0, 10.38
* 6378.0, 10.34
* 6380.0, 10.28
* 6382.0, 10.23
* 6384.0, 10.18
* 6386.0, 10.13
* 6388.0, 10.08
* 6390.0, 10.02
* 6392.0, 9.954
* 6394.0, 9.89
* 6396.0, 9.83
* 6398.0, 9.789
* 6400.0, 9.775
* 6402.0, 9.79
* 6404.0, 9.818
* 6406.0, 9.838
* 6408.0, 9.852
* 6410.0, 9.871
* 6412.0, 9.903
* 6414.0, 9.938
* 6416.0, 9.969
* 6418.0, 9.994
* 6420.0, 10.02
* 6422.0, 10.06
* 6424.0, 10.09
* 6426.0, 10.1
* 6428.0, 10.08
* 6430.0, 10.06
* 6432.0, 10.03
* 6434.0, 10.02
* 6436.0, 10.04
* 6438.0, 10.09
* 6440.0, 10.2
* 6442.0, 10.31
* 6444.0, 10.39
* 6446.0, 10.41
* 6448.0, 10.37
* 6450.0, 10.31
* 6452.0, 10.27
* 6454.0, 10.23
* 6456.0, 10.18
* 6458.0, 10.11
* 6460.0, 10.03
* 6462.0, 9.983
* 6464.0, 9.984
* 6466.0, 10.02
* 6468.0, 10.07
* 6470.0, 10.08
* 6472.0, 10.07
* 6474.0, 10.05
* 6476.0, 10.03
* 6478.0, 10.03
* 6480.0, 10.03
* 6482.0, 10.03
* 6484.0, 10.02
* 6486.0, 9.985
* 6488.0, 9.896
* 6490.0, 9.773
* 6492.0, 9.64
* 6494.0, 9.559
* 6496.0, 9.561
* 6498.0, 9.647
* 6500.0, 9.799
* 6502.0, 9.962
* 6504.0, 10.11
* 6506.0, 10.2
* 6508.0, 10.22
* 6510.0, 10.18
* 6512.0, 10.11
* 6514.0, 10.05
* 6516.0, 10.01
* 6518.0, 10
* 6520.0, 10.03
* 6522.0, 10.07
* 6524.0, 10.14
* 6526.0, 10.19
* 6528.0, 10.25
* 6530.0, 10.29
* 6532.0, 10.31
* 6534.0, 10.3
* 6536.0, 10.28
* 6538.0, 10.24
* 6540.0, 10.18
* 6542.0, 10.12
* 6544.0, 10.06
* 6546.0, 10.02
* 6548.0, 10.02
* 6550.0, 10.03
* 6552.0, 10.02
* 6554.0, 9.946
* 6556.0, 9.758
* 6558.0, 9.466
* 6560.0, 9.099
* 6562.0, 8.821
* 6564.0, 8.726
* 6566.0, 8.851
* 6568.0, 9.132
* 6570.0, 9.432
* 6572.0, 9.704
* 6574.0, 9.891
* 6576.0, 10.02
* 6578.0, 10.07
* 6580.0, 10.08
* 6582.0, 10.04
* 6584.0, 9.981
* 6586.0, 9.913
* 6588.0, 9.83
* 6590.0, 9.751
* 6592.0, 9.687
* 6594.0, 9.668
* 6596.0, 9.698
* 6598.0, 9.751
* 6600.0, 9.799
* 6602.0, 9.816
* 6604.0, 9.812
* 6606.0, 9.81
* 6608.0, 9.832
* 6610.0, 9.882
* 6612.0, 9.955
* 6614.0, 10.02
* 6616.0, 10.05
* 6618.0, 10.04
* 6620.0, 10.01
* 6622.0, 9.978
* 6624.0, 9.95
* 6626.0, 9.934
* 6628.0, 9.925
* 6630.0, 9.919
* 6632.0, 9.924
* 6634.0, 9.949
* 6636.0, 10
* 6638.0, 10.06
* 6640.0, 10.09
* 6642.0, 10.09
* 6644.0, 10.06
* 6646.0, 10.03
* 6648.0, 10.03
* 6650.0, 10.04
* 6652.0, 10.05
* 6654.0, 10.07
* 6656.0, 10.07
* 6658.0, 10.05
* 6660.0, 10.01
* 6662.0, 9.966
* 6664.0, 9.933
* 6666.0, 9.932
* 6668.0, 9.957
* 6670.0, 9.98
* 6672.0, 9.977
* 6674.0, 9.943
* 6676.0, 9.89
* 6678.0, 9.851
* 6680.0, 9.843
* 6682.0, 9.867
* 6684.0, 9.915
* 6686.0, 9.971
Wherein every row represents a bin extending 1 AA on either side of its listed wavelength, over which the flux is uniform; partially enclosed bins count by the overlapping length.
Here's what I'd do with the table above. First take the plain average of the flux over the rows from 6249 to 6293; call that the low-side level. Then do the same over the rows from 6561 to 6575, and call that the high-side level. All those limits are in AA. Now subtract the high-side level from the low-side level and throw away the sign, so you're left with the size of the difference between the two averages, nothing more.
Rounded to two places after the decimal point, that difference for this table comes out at 1.23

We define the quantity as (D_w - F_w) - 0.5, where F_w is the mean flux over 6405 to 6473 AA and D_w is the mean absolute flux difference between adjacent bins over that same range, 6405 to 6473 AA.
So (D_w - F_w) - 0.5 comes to -10.5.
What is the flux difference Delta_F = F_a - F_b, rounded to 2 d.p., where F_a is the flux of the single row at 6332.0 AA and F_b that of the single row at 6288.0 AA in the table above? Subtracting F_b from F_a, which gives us -0.23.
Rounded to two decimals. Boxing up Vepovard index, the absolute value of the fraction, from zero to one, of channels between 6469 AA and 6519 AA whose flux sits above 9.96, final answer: 0.72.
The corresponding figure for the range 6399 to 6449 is 0.68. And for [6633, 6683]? 0.64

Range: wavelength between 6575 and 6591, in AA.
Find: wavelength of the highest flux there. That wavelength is 6580.0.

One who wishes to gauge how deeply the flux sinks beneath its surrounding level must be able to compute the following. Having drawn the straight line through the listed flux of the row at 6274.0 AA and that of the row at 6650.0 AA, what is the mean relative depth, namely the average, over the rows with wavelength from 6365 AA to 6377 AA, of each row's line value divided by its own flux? 1.01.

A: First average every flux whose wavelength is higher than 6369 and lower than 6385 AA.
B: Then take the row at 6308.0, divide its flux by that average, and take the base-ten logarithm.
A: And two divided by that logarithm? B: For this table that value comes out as 429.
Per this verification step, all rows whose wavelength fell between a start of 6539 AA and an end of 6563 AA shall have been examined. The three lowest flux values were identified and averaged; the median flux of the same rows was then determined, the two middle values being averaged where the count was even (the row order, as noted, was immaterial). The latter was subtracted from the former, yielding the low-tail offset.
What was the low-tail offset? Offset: -0.89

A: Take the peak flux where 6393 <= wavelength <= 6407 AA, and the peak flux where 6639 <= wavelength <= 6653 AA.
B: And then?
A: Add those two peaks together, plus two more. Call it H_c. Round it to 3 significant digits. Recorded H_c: 22.0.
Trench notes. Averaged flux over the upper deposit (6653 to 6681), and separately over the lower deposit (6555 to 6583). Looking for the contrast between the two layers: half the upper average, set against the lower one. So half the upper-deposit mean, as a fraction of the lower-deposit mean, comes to 0.524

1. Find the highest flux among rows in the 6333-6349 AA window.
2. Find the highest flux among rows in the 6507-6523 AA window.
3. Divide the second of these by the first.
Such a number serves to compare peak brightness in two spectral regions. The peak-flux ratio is 0.973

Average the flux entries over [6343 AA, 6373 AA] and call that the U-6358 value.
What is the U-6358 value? 10.33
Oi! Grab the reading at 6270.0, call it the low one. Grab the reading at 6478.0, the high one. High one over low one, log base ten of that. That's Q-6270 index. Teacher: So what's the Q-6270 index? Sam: -0.025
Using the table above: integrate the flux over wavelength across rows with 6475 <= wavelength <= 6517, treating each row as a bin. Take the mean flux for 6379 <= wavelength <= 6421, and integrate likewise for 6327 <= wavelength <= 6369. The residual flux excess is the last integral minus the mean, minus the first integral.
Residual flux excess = 4.7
